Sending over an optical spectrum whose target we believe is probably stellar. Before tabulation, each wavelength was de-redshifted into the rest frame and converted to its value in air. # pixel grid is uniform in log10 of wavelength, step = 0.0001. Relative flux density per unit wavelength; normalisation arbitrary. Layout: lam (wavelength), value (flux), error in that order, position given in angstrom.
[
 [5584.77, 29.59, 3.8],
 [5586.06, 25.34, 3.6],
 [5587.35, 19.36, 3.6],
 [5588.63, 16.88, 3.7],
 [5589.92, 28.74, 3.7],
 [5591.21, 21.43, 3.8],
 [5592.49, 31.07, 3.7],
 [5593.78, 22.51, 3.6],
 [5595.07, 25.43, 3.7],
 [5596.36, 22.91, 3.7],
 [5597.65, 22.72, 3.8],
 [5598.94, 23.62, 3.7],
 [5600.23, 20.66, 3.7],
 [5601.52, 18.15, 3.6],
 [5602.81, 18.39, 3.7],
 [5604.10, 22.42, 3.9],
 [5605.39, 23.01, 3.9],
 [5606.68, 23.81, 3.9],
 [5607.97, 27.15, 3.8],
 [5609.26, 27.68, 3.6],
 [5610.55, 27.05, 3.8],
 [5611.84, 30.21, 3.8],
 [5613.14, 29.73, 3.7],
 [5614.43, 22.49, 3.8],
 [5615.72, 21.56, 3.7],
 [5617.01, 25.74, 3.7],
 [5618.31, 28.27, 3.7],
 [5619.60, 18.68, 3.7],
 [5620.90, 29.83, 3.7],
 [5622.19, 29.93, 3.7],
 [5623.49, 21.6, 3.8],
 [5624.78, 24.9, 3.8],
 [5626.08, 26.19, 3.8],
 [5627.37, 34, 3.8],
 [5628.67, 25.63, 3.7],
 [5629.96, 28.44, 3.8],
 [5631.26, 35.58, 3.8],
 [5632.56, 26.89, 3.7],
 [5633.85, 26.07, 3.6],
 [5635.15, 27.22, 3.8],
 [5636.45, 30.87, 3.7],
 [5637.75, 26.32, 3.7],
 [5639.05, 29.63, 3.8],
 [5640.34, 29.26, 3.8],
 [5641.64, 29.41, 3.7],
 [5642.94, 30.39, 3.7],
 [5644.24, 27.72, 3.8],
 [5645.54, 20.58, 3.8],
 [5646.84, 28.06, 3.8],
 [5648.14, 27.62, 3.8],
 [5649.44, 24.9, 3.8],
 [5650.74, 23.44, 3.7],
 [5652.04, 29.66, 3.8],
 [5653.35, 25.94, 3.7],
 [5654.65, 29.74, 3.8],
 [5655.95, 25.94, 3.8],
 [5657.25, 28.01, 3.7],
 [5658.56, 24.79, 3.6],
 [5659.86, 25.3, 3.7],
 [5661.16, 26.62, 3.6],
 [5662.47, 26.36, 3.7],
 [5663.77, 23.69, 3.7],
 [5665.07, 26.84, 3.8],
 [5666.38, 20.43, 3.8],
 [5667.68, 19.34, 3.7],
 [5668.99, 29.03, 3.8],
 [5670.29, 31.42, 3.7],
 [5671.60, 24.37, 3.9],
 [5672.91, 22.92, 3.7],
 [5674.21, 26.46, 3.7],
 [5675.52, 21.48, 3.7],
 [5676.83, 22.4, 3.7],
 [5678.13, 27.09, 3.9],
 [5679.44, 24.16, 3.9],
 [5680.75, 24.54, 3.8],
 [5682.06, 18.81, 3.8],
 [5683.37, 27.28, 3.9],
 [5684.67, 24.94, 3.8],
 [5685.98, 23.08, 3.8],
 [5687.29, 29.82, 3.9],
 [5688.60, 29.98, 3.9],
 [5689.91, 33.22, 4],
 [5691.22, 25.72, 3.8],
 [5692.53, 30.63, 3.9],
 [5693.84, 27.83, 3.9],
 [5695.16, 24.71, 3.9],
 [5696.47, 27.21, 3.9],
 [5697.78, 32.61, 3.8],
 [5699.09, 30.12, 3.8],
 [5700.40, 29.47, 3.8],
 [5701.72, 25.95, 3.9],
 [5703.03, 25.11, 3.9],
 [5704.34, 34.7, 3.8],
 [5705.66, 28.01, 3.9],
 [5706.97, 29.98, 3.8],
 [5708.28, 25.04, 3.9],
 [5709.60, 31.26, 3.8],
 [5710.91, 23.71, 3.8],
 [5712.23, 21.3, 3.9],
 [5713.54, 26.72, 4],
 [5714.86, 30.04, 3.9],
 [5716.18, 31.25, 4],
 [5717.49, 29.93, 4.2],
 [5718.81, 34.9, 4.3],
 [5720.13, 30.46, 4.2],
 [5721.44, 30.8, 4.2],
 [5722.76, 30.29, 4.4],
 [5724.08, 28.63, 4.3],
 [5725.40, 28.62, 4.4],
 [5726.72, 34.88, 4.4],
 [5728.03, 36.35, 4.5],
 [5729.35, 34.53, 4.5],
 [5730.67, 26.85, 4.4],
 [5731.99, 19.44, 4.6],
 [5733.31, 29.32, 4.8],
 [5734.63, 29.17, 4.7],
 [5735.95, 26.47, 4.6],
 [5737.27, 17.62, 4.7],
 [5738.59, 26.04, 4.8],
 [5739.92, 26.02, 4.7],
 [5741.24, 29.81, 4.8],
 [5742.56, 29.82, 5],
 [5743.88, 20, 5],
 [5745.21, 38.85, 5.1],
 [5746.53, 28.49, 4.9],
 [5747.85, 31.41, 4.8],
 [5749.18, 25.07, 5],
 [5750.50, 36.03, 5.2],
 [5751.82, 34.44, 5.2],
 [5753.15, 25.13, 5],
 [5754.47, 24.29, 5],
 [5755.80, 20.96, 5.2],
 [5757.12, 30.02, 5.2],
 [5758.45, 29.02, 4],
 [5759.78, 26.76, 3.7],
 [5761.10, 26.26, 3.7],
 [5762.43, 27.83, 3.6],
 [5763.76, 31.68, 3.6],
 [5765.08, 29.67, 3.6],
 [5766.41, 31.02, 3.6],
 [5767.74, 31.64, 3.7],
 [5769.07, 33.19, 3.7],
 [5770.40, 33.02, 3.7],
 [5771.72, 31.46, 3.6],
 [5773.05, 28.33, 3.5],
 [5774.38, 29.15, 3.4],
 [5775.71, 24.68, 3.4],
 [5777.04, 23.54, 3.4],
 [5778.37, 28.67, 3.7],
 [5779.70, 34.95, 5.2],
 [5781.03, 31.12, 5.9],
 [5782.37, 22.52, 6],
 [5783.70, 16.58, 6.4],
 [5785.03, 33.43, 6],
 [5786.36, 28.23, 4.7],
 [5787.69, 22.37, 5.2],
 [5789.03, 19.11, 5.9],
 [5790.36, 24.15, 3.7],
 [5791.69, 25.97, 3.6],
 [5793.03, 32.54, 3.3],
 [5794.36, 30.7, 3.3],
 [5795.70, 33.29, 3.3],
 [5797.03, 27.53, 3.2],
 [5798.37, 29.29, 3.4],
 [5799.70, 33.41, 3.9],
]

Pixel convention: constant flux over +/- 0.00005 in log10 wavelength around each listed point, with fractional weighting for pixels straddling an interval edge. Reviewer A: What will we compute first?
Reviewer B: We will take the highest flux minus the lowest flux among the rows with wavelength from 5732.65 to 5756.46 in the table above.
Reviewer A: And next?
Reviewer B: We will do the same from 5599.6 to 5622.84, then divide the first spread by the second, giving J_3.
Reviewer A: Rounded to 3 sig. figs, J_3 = 1.76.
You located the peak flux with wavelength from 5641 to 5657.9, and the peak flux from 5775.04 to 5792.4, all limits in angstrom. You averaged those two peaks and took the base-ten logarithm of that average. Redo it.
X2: 1.51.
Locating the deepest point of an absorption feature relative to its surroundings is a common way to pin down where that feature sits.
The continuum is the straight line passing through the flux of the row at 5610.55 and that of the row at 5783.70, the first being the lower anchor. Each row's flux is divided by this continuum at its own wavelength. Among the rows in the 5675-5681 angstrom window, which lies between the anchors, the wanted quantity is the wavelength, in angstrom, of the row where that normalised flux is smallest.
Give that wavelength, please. 5675.52 angstrom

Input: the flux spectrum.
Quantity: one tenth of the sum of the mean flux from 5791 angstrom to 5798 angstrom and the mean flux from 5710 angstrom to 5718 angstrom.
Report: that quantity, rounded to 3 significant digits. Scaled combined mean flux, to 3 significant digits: 5.72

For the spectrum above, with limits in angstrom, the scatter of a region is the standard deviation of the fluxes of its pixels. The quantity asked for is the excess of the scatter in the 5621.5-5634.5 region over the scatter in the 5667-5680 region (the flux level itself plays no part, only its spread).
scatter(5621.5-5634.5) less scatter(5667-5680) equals 0.6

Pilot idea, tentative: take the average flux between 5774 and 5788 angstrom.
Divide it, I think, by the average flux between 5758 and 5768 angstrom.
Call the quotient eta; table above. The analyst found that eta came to 0.92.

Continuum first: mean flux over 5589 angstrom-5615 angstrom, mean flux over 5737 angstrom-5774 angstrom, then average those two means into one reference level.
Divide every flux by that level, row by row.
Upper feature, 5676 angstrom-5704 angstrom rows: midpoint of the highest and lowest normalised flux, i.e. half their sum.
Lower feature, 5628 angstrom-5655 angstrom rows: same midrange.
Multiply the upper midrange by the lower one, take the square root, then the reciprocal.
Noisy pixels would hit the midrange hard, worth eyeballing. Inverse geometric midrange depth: 0.98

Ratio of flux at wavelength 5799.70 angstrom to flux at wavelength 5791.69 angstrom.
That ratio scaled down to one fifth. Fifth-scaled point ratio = 0.257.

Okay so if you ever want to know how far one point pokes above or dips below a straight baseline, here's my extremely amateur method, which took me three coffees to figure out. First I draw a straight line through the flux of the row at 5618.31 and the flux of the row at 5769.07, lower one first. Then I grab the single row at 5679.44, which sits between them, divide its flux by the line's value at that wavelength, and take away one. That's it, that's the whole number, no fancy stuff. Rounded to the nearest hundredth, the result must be -0.20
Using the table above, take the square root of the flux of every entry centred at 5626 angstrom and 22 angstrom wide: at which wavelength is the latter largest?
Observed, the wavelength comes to 5631.26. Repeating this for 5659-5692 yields 5689.91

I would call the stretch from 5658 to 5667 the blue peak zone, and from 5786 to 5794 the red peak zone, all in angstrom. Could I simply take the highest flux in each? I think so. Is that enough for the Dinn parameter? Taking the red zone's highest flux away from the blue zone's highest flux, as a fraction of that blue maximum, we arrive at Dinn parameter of -0.21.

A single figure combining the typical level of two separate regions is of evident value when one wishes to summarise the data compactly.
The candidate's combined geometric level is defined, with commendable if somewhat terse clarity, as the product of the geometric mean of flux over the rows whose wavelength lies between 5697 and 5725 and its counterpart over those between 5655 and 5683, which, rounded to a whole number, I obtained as 709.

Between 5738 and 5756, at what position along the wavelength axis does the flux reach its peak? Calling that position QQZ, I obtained 5745.21 angstrom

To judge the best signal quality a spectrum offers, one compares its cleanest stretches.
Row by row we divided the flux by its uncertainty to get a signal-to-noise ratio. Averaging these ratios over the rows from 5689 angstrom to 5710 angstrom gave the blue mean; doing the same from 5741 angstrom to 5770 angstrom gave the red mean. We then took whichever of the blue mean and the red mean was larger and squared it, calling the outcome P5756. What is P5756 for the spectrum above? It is 56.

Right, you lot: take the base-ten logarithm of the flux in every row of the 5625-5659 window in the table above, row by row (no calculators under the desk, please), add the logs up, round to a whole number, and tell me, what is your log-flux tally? 37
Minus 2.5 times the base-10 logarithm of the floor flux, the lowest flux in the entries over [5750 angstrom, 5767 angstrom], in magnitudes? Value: -3.30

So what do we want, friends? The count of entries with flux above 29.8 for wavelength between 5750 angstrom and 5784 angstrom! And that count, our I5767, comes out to 11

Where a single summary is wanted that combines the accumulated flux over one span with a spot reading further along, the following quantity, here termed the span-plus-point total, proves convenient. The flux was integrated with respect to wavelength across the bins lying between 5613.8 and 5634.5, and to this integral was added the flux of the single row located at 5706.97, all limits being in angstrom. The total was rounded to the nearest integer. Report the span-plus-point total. 581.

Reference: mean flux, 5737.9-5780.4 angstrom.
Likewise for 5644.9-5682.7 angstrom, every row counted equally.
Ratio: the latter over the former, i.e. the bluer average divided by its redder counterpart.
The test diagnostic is 0.87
